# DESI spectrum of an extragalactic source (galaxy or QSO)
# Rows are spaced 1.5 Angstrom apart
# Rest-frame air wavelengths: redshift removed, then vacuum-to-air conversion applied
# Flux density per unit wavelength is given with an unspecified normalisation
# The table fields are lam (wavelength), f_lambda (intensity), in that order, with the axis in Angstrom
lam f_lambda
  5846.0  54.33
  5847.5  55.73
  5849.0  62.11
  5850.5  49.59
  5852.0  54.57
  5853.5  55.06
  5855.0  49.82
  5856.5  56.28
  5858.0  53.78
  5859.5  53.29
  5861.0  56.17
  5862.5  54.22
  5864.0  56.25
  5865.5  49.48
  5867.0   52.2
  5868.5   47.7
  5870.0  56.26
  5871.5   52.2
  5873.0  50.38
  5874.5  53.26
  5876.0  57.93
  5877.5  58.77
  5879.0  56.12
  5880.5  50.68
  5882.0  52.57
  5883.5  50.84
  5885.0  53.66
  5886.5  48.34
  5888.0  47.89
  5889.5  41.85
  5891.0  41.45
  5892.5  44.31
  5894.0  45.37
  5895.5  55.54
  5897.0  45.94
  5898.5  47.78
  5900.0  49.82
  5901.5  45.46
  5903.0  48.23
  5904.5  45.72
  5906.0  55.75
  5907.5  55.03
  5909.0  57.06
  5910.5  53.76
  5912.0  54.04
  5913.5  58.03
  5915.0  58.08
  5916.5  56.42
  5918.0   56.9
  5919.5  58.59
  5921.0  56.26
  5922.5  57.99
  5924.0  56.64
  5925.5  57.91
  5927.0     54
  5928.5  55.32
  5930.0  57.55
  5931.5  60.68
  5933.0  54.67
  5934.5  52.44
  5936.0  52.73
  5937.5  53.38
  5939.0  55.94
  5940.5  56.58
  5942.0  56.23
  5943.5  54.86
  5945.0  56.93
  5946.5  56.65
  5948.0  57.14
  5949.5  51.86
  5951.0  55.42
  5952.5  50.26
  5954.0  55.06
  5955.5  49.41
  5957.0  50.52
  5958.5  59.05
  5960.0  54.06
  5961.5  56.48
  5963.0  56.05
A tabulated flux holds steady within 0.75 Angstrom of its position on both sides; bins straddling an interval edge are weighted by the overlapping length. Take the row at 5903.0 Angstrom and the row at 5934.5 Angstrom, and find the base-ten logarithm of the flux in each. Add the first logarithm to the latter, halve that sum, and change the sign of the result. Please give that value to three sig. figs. -1.70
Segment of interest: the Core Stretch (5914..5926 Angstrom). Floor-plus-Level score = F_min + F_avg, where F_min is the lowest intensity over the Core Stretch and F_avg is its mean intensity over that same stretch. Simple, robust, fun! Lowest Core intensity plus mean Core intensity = 114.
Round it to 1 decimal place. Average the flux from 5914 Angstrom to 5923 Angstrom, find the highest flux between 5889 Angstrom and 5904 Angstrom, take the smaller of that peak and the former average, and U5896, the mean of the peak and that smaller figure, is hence 55.5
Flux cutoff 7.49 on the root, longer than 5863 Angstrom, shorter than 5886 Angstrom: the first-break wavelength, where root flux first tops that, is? 5864.0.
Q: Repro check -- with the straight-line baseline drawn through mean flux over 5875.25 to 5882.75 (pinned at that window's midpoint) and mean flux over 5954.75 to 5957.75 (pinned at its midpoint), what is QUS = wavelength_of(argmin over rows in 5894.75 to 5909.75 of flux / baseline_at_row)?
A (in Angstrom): 5901.5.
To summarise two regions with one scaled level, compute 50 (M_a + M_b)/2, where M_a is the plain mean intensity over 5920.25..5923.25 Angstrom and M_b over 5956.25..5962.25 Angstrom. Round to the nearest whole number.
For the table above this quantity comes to 2804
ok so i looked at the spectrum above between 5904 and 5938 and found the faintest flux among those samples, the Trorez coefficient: 45.72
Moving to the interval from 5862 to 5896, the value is 41.45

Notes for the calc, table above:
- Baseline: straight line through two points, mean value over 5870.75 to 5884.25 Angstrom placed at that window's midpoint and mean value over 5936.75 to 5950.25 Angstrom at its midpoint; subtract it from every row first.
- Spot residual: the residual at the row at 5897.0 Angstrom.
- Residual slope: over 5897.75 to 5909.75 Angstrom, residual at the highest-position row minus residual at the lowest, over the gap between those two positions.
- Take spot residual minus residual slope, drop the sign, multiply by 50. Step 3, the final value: 455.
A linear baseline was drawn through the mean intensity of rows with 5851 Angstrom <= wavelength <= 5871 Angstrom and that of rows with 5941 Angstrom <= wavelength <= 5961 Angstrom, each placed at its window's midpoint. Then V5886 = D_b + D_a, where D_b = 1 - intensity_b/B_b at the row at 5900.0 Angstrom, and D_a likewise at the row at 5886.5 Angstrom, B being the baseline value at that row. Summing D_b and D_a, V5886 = 0.18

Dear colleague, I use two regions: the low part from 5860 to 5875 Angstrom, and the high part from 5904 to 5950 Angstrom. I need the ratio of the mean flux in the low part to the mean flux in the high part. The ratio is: 0.95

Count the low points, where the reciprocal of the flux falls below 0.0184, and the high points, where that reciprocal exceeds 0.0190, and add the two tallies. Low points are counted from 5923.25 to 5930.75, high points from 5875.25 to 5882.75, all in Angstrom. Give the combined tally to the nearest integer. 6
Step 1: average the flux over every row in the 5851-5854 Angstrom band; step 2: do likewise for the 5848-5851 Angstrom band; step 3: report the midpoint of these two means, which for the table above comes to 55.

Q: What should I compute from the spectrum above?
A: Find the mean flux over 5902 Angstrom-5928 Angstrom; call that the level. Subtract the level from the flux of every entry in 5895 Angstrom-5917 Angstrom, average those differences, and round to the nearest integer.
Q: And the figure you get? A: -3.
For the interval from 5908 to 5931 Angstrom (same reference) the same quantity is 1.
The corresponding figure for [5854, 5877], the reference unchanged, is -2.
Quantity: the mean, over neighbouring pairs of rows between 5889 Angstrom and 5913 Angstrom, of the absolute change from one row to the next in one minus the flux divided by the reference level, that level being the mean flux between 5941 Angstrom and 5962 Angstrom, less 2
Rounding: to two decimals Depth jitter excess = -1.93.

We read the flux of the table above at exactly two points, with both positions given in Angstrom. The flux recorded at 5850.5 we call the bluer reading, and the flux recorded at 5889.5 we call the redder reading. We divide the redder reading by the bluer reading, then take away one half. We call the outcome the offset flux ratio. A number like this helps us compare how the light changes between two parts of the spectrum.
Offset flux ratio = 0.34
